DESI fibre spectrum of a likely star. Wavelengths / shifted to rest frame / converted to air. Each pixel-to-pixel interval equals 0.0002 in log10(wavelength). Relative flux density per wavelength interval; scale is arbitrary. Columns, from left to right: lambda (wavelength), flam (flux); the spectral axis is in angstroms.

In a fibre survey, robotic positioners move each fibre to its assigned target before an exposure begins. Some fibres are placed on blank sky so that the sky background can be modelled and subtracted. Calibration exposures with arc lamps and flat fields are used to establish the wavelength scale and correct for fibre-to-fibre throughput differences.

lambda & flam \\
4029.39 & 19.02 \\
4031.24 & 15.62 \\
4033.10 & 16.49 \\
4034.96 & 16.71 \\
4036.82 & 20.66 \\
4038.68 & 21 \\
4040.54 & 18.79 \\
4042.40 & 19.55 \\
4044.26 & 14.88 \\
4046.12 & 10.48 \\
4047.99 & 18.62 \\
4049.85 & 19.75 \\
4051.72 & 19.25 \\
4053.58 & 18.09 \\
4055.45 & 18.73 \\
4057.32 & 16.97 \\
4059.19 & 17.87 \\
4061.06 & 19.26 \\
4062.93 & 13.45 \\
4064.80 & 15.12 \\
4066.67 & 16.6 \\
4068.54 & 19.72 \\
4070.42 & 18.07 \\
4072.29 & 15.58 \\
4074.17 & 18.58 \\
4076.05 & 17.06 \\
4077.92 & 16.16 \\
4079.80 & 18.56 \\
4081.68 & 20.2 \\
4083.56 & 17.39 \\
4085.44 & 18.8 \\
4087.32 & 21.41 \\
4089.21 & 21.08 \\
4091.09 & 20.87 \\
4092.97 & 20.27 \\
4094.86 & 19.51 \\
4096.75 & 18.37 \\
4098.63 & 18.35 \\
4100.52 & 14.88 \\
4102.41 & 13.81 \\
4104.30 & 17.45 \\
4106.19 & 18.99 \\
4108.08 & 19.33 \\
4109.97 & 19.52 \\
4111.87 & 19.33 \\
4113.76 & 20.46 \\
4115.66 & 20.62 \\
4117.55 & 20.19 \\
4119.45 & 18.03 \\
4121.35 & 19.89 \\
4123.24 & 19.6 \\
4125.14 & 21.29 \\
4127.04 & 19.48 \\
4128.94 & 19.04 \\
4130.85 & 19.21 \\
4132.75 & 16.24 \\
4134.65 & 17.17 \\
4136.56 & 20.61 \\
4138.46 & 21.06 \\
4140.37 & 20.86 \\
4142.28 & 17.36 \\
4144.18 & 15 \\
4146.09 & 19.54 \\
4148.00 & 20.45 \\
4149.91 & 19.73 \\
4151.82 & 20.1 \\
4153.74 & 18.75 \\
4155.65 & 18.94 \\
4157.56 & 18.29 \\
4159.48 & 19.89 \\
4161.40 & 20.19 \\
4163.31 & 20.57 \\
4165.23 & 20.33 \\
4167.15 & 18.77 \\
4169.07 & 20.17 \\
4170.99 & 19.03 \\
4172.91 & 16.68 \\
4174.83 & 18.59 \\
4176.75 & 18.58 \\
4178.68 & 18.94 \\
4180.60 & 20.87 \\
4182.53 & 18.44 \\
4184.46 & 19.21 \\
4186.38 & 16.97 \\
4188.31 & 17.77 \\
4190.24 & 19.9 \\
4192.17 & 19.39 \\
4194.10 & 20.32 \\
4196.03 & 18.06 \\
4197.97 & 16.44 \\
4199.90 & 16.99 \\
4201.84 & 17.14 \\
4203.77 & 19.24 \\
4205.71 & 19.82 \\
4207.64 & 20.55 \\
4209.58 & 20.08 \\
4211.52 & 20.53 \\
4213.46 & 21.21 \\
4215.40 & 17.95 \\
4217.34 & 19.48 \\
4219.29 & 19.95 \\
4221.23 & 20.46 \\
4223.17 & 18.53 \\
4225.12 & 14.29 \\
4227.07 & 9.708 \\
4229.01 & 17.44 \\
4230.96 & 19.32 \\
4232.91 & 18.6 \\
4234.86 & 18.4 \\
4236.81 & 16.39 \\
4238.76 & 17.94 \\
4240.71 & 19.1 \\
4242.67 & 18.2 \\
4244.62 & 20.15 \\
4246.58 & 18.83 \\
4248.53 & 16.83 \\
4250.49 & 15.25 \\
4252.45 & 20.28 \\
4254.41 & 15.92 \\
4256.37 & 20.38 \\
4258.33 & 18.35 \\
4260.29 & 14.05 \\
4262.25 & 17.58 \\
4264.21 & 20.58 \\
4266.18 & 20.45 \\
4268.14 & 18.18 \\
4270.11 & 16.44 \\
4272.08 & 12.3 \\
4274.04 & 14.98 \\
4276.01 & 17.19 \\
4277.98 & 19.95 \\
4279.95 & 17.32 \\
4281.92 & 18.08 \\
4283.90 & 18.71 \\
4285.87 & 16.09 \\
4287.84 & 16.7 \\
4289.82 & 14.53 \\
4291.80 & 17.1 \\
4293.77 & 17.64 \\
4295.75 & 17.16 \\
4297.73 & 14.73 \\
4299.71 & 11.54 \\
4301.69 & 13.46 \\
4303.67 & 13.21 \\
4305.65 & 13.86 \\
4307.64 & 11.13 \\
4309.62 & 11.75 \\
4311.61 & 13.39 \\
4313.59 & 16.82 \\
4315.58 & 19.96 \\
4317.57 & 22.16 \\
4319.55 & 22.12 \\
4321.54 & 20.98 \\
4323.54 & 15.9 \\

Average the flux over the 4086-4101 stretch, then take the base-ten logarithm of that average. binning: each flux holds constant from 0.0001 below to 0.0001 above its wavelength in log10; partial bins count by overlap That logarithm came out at 1.29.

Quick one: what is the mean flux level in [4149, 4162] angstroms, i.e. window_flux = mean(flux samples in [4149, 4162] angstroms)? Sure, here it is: 19.4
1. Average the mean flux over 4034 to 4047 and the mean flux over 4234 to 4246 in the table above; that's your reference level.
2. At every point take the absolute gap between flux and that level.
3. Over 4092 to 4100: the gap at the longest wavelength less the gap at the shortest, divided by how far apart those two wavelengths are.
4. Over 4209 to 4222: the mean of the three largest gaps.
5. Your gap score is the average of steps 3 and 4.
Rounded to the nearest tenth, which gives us 1.2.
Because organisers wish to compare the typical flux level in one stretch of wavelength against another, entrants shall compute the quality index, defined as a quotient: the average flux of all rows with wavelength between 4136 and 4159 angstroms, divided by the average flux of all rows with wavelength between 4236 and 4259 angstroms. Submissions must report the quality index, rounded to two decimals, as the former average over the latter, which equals 1.06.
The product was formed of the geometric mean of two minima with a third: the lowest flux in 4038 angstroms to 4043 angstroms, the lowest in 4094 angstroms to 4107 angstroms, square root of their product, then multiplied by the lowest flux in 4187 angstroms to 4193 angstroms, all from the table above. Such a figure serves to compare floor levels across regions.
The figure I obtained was 286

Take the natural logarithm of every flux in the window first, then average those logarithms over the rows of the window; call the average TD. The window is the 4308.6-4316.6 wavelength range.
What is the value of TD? 2.72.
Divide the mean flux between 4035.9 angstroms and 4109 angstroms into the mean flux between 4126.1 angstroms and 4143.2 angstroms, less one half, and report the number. 0.553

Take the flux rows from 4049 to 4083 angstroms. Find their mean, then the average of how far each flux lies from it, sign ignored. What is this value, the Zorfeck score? 1.5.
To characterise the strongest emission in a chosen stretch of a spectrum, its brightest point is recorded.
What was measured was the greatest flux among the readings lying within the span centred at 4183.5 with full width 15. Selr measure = 20.87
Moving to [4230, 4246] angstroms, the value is 20.15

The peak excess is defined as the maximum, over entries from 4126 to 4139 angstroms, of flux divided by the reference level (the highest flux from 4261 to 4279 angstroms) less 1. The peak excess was 0.023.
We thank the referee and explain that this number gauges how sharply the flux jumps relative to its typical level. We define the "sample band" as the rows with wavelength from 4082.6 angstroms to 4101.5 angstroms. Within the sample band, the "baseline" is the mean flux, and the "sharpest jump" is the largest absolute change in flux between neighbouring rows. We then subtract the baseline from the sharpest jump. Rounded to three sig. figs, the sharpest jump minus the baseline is -15.6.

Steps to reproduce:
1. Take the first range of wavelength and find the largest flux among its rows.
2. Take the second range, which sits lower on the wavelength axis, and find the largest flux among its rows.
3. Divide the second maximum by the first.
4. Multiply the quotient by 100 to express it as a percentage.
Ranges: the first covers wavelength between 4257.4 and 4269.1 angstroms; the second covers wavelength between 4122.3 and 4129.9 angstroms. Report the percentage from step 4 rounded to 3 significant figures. 103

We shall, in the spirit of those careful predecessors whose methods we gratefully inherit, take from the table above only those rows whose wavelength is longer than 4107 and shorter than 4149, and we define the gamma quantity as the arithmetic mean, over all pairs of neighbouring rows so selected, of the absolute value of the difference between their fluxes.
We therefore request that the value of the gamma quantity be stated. 1.4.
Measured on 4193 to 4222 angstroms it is 1.1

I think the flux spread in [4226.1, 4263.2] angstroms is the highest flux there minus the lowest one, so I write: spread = 10.7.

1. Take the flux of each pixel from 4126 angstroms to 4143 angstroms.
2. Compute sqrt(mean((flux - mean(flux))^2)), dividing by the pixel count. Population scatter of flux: 1.64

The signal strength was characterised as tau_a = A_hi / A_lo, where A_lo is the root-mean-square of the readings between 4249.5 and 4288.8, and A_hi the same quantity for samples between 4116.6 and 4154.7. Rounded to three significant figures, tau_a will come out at 1.09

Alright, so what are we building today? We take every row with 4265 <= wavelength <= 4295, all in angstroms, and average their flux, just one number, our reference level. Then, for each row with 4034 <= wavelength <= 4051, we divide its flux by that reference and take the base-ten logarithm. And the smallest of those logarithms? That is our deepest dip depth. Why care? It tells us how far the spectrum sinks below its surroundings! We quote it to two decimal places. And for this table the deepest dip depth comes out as -0.21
